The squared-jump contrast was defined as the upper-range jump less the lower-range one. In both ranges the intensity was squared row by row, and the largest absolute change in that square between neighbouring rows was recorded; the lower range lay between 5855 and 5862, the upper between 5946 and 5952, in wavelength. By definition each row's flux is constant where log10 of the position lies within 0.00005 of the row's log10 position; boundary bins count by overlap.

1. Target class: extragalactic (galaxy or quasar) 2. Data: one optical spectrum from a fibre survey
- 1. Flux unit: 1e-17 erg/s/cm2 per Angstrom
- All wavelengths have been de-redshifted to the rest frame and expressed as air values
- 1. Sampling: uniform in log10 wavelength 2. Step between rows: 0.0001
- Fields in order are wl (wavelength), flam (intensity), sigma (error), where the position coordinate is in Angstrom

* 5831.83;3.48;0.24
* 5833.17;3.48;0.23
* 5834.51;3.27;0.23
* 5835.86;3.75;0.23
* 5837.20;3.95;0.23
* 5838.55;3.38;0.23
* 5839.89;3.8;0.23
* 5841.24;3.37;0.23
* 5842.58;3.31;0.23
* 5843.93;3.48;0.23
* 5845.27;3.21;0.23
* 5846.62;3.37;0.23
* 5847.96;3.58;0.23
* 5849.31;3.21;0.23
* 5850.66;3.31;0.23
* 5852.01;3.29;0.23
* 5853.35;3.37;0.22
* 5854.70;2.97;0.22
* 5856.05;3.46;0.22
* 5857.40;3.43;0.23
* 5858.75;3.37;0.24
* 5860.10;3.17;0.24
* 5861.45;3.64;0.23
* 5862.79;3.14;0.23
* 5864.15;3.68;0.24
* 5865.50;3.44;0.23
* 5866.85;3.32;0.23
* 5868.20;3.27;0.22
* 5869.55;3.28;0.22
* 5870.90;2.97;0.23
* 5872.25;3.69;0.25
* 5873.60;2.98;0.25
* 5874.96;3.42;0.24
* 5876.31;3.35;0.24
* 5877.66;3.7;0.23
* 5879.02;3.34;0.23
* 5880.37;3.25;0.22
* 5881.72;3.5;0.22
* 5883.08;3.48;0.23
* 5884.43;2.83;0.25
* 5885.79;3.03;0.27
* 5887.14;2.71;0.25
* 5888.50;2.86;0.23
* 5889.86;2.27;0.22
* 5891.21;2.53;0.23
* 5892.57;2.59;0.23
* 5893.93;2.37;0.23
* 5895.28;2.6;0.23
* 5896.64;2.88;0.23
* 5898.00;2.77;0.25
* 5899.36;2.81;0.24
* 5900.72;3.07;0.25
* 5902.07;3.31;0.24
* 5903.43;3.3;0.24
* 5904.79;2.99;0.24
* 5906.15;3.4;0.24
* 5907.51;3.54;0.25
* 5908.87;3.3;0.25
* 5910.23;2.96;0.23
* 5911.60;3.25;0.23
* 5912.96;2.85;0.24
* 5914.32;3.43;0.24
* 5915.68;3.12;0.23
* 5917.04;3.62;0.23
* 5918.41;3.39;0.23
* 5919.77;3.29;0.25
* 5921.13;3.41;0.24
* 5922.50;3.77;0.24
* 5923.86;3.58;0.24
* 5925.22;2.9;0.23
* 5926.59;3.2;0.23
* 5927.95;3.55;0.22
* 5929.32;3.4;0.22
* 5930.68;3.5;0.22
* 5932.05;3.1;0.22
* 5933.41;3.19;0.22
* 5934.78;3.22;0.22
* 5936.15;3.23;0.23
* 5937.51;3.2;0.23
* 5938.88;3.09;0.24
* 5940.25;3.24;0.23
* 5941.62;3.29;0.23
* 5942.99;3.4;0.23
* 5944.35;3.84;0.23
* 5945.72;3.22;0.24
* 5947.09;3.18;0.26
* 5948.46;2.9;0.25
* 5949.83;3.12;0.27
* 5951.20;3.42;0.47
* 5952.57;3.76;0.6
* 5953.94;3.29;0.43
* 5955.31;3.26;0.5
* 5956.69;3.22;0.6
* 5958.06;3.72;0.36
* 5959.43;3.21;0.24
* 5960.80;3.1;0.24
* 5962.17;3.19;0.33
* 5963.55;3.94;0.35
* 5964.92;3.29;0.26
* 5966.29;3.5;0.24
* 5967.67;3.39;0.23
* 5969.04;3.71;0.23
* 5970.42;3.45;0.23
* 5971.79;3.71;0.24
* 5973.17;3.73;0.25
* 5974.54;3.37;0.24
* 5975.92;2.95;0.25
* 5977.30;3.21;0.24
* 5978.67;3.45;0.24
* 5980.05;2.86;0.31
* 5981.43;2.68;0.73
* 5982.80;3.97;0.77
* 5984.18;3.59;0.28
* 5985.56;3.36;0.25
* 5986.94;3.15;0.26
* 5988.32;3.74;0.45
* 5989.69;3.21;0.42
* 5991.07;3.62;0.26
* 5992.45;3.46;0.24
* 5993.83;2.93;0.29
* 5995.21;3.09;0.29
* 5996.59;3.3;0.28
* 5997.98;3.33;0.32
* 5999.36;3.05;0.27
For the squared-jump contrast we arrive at -1.2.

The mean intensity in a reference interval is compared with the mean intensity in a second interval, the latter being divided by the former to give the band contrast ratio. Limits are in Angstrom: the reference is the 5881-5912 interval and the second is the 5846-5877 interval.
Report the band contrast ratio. 1.12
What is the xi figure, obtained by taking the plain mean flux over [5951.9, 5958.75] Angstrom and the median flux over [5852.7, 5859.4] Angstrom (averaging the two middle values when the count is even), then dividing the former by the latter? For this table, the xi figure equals 1.02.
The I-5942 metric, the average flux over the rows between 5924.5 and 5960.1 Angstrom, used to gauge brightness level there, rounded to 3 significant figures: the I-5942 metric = 3.29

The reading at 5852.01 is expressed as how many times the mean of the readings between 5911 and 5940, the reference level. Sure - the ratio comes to 1.00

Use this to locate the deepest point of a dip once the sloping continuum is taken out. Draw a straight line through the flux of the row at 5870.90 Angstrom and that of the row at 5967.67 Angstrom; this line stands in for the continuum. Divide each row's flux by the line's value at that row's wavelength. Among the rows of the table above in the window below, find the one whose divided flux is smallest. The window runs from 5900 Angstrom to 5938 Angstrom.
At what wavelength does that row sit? 5912.96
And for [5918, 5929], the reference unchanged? 5925.22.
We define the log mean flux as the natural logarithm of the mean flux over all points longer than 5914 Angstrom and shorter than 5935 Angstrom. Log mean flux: 1.21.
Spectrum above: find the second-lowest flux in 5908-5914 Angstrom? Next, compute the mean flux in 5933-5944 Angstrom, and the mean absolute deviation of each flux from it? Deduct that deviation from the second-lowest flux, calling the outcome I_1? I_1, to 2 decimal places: 2.90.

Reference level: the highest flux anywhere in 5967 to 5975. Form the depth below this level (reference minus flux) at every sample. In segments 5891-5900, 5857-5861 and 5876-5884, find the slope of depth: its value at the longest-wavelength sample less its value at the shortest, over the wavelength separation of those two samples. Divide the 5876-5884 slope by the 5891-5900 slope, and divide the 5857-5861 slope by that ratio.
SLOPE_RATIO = 0.17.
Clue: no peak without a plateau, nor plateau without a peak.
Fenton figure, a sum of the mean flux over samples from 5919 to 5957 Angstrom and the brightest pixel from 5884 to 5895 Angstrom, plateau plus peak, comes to 6.34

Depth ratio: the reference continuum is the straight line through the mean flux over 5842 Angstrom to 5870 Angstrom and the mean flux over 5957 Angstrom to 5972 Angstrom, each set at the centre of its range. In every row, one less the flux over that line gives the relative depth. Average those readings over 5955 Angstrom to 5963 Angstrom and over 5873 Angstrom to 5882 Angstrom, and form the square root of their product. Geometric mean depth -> 0.012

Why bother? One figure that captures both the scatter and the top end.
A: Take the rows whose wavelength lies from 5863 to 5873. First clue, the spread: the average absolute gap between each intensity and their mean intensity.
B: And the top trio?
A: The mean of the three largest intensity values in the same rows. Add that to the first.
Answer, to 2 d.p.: 3.80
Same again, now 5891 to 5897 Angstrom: 2.81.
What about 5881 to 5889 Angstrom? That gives 3.62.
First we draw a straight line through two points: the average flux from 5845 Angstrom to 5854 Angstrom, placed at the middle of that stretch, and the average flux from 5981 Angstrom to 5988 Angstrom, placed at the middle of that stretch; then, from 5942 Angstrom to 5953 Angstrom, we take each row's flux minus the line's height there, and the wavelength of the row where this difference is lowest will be 5948.46 Angstrom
